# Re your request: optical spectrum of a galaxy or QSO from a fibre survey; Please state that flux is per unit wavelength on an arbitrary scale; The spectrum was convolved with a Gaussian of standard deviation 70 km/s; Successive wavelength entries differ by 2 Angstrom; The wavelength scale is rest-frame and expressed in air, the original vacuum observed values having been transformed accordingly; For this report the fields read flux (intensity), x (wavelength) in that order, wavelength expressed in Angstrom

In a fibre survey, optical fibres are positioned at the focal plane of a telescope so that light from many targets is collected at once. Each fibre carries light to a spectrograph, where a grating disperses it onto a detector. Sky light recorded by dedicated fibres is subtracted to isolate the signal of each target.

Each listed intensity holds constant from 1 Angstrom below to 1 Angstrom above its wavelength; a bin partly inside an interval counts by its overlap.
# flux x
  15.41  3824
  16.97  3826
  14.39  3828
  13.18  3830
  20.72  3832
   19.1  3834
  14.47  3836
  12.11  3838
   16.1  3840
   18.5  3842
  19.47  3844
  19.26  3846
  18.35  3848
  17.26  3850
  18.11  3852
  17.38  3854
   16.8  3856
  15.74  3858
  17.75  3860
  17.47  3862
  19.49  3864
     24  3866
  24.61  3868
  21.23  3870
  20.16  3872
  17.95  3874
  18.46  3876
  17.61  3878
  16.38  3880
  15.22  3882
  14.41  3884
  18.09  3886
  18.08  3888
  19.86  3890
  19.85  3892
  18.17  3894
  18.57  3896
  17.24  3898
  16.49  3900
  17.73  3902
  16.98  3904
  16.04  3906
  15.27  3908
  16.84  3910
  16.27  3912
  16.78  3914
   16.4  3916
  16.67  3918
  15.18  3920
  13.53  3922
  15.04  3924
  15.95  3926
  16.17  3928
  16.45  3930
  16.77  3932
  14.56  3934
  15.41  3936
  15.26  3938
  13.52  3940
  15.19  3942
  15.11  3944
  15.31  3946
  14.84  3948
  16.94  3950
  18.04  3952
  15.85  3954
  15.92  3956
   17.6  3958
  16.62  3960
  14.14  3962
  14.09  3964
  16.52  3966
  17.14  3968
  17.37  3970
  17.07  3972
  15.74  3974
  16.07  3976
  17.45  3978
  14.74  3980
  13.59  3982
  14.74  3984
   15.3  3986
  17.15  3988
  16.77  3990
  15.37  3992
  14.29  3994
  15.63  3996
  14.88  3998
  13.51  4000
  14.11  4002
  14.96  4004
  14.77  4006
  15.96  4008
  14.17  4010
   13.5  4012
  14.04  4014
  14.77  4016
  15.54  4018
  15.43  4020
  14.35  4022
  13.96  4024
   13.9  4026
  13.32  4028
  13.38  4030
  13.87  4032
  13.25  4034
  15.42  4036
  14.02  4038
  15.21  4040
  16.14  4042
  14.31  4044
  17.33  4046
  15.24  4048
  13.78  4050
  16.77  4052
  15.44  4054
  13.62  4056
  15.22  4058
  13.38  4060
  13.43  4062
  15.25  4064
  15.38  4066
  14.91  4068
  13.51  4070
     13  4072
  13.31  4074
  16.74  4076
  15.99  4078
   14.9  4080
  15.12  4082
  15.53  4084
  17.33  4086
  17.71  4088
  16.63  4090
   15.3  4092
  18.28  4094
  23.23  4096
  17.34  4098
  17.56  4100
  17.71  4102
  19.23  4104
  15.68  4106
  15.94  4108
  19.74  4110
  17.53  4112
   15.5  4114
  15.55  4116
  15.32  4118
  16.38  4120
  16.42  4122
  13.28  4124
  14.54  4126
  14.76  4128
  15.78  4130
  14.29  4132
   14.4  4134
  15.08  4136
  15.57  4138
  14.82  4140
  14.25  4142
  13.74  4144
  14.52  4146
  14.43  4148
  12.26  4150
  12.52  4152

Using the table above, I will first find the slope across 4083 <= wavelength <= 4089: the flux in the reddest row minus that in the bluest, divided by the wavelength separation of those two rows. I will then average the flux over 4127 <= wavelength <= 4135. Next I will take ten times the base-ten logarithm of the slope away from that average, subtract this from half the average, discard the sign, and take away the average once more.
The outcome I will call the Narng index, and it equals -5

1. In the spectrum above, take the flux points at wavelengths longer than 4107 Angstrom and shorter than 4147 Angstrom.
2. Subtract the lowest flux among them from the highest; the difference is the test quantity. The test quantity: 6.5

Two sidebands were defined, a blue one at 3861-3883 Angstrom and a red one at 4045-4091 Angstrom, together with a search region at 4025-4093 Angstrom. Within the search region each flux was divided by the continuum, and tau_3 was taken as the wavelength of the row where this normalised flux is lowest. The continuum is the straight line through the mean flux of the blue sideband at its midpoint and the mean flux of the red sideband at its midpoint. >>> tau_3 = 4028 Angstrom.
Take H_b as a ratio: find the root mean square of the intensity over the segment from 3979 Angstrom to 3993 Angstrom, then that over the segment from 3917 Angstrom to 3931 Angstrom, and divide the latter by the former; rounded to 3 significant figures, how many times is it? 1.01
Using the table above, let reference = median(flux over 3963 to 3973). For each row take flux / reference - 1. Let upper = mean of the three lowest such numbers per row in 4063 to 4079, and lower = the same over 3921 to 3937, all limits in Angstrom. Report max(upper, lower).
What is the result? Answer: -0.16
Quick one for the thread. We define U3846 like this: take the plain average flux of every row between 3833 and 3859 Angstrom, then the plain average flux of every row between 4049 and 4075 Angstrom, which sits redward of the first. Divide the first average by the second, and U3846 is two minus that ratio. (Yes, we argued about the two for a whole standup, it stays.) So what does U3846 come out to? 0.81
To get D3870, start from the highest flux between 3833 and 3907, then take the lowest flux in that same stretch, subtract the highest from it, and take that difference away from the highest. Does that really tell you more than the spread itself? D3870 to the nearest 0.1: 37.1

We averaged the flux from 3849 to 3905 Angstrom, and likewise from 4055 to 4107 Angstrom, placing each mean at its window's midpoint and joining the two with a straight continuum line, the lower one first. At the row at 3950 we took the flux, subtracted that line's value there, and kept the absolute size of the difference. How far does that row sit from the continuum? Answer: 0.5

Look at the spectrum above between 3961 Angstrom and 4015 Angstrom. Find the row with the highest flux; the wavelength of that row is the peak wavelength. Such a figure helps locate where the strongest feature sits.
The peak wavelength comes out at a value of 3978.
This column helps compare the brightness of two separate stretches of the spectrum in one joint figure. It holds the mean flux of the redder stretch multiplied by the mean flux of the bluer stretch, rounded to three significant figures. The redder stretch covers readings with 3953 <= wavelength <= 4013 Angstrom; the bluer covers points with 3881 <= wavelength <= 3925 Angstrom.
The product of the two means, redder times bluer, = 260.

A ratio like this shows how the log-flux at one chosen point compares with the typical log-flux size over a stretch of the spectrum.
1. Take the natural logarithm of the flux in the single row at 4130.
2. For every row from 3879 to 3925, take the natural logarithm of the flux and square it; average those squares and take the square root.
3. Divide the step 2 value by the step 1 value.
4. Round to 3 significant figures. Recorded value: 1.02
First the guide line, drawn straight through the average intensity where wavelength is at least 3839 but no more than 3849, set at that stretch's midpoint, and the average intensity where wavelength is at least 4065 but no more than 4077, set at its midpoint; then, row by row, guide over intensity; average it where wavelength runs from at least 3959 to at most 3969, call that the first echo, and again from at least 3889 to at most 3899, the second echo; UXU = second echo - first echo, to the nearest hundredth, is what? -0.11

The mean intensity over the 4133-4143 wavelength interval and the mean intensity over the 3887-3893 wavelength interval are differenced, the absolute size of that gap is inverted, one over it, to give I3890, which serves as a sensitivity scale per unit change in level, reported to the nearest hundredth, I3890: 0.23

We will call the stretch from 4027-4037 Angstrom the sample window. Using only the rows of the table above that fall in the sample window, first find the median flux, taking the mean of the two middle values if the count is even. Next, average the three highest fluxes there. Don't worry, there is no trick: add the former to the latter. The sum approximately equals 28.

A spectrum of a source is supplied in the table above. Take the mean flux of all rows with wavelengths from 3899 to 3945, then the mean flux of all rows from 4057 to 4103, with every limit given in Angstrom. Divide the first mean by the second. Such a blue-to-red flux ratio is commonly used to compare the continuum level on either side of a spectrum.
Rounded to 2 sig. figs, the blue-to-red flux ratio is 0.99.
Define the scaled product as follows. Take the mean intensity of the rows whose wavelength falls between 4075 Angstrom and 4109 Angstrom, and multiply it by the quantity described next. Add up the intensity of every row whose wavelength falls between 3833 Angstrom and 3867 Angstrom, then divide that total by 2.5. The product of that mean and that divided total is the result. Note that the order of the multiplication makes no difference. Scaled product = 2058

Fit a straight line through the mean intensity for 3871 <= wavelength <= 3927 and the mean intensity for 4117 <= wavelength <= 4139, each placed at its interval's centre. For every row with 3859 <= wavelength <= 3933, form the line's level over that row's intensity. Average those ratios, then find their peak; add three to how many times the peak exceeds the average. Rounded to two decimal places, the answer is 4.26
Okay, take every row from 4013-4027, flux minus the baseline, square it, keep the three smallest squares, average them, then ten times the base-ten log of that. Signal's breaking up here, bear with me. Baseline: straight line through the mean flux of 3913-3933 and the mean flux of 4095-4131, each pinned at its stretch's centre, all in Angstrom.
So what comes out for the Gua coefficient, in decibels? 1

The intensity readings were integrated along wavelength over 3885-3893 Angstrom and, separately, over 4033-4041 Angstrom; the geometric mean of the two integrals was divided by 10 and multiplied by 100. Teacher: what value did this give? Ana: 1326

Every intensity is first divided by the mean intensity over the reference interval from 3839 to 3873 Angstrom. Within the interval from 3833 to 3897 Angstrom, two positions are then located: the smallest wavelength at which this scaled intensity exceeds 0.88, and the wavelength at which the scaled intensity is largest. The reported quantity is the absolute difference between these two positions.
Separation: 34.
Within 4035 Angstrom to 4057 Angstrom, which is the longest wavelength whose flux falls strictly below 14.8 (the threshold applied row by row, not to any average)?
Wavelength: 4056 Angstrom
